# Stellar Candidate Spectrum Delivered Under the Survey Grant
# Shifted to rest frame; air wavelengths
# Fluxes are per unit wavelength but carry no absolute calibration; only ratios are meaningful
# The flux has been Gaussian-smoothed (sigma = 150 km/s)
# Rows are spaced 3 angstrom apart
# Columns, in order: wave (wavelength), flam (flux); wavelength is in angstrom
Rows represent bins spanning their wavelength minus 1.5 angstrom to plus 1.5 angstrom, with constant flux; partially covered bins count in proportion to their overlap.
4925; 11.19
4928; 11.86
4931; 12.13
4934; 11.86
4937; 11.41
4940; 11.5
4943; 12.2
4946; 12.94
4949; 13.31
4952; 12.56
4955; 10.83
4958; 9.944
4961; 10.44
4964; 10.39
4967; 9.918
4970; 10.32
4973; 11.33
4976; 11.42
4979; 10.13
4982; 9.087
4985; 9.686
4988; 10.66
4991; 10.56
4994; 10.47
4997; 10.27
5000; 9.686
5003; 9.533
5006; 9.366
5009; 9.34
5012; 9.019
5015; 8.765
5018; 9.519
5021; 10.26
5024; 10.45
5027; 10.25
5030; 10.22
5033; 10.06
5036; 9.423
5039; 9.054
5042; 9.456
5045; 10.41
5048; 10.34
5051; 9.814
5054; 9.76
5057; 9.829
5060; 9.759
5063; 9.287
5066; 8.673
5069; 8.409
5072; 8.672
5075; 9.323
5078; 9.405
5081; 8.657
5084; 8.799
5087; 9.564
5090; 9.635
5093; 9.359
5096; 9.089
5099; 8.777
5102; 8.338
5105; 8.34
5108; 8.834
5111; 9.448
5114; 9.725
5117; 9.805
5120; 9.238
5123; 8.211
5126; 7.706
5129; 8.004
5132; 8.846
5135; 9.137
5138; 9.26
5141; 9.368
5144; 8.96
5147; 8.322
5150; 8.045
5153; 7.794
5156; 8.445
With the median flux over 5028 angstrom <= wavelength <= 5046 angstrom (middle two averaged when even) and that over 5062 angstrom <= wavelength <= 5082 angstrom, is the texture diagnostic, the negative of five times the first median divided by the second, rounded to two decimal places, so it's -5.63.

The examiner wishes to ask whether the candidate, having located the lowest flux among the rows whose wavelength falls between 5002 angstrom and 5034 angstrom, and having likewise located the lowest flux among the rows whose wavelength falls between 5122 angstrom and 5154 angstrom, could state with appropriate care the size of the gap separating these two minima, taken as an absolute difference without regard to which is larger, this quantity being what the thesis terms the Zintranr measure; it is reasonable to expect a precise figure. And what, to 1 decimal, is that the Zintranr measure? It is 1.1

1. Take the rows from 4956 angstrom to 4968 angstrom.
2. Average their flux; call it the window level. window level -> 10.2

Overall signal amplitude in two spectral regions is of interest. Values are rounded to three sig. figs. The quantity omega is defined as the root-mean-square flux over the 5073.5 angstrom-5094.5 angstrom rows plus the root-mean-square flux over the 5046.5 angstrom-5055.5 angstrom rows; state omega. 19.2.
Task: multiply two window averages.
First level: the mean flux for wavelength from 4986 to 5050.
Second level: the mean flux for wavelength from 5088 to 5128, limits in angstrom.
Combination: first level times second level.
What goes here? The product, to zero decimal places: 88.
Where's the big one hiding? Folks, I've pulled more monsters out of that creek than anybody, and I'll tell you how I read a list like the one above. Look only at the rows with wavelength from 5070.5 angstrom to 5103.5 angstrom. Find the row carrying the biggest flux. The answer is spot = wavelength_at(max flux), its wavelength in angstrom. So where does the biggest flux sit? 5090 angstrom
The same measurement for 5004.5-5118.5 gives 5024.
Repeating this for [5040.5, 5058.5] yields 5045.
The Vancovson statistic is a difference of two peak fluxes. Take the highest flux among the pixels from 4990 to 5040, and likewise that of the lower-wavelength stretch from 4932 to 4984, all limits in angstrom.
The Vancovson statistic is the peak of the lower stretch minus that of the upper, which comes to 2.75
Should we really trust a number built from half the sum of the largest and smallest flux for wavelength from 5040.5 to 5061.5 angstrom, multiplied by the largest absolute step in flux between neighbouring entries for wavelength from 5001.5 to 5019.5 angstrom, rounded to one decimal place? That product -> 7.5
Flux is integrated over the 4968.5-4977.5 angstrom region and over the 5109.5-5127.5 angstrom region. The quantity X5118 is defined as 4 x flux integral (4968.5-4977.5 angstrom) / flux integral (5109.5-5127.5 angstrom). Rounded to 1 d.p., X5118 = 2.4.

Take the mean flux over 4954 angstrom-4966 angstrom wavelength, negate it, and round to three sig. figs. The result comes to -10.4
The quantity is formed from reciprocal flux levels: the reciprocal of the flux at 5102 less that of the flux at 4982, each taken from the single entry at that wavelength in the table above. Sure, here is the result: 0.0099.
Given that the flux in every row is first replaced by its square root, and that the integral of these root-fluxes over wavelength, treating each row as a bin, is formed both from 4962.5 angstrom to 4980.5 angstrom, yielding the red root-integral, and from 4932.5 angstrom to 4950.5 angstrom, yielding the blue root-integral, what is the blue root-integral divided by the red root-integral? 1.07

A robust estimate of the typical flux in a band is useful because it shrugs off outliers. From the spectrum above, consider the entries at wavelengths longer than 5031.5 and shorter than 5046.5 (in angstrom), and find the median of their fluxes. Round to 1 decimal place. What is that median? 9.5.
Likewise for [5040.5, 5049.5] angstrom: 10.3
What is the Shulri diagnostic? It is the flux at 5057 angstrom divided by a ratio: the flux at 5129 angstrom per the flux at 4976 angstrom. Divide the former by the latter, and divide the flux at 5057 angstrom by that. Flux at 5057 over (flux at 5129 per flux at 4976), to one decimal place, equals 14.0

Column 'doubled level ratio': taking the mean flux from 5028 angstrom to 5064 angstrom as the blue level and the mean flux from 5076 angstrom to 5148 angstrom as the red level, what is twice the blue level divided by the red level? 2.19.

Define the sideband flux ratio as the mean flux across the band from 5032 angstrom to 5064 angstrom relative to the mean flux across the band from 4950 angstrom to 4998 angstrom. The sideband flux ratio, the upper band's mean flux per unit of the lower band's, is 0.93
